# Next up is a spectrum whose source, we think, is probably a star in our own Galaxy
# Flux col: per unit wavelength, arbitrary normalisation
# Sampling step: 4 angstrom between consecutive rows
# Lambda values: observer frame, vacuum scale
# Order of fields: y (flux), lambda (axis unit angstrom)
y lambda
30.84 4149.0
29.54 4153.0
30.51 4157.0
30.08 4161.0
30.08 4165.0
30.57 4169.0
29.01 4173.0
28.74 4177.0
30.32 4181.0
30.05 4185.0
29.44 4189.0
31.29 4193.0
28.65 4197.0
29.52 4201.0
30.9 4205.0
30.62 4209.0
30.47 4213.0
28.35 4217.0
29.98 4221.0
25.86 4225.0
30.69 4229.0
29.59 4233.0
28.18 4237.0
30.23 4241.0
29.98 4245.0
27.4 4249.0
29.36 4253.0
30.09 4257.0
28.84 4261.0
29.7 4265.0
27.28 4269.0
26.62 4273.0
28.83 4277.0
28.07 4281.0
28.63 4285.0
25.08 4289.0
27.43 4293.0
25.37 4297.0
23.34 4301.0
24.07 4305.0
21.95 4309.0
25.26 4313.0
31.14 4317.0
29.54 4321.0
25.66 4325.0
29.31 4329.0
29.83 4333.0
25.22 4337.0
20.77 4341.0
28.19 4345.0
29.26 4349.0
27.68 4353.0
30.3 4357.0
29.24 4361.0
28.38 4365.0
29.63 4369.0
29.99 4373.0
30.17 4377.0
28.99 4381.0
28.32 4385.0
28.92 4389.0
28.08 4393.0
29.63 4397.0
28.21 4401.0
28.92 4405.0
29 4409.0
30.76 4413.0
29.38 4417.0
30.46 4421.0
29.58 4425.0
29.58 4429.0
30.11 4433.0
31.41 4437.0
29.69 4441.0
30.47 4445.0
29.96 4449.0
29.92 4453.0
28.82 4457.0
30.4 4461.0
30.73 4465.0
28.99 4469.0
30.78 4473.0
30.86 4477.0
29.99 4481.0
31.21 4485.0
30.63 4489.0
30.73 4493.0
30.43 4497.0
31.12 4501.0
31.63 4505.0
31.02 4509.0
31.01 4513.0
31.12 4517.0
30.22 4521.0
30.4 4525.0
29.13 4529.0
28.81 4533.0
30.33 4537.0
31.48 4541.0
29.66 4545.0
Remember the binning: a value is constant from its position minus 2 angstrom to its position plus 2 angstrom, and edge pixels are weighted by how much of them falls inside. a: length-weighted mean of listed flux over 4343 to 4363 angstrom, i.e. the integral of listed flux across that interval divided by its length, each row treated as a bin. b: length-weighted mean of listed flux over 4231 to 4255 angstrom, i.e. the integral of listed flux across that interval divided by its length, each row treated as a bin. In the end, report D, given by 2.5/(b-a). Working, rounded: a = 28.9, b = 29.1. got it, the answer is 13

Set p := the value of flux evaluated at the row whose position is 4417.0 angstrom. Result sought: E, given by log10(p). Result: 1.47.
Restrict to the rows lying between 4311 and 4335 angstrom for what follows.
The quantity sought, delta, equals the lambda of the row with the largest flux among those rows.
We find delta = 4317.0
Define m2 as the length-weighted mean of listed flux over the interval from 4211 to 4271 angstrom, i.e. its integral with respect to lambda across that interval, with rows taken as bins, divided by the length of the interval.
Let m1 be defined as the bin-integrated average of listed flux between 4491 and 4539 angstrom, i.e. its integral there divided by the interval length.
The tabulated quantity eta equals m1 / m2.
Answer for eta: 1.05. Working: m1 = 30.5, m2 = 29.1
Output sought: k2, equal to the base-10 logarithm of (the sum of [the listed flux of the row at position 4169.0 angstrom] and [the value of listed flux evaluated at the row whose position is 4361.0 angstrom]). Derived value 1.78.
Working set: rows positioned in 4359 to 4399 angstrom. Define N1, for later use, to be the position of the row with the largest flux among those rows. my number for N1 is 4377.0 angstrom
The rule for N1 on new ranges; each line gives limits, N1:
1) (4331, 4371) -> 4357.0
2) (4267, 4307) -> 4277.0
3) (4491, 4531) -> 4505.0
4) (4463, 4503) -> 4485.0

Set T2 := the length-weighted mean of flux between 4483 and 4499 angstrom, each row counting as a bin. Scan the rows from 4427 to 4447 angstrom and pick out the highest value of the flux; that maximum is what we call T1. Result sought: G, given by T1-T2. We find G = 0.7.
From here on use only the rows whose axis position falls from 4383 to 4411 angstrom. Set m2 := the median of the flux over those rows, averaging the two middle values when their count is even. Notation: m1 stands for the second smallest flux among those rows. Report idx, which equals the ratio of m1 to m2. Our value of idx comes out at 0.975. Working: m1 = 28.21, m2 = 28.9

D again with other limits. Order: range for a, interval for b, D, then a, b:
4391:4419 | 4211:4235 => 150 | 29.1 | 29.2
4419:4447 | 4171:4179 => -2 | 30.2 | 28.9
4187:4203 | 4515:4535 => 12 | 29.7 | 29.9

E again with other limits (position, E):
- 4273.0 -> 1.43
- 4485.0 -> 1.49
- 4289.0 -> 1.40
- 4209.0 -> 1.49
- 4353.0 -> 1.44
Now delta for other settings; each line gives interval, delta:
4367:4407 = 4377.0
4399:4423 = 4413.0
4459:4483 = 4477.0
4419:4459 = 4437.0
